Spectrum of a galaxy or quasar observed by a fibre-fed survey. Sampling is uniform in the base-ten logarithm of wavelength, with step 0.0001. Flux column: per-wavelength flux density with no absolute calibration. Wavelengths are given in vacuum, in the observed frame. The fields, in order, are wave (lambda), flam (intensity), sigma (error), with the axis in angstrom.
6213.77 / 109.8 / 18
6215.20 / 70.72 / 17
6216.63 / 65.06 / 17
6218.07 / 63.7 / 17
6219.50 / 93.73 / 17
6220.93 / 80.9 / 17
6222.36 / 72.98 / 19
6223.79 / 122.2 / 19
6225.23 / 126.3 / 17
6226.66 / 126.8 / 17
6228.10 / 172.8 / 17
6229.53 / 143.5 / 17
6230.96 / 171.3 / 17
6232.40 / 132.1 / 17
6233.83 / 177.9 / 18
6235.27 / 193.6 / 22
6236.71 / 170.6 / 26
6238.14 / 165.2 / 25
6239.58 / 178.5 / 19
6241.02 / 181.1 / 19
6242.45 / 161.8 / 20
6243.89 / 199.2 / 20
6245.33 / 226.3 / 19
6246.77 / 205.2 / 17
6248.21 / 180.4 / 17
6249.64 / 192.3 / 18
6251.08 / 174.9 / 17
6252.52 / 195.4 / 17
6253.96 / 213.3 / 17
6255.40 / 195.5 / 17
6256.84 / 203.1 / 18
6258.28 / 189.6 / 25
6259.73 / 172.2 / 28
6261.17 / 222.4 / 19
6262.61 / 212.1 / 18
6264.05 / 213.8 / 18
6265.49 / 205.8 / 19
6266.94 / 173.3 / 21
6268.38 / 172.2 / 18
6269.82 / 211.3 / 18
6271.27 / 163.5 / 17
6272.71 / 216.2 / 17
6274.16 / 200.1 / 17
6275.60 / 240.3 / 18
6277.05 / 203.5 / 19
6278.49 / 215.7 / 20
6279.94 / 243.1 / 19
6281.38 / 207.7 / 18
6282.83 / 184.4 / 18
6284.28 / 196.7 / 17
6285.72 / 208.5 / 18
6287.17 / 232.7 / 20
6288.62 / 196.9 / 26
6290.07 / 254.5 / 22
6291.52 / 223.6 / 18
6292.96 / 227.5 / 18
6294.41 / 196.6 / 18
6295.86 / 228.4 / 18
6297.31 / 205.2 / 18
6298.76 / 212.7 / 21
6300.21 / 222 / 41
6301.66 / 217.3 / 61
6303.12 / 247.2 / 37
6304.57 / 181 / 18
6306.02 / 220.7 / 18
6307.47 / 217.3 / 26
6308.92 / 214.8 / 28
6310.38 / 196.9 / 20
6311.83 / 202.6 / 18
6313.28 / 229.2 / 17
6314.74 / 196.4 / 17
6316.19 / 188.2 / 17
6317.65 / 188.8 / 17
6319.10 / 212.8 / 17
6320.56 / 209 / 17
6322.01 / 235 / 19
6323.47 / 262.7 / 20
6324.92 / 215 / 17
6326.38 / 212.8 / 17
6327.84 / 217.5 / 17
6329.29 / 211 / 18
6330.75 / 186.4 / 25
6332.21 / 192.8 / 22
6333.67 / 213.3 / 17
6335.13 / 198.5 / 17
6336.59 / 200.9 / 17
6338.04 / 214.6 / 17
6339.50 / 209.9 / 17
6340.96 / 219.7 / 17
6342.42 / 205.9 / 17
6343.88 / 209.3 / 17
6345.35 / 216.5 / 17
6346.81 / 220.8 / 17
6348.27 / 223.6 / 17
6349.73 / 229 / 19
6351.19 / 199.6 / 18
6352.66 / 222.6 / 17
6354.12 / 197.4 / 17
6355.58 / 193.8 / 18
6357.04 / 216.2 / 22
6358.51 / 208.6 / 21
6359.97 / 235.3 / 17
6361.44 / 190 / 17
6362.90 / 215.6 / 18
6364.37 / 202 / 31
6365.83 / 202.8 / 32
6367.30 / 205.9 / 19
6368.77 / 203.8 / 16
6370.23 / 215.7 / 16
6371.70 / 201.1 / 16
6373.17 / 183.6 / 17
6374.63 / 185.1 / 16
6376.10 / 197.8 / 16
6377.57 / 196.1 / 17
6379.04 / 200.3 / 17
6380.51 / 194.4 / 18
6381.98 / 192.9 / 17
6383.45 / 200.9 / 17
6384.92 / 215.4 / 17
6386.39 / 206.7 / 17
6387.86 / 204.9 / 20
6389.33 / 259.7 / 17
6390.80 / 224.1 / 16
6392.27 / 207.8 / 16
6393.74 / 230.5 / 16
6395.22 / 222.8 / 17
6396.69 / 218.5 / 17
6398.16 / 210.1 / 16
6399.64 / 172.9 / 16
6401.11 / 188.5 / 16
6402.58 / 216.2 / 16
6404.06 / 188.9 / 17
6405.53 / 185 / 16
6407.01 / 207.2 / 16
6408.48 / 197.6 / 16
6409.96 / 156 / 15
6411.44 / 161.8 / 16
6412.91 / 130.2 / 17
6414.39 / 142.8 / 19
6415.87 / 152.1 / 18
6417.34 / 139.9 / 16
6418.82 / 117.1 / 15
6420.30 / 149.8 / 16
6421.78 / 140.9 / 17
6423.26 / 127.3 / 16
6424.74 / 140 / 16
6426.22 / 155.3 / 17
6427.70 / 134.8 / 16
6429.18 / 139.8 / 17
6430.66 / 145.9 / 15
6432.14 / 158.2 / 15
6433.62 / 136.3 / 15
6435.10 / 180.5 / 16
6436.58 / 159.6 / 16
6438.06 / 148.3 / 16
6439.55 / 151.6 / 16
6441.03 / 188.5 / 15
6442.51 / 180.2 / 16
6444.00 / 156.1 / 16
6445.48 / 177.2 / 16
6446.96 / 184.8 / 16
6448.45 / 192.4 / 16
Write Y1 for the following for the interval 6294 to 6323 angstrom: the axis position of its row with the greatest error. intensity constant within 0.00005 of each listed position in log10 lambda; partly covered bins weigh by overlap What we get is 6301.66 angstrom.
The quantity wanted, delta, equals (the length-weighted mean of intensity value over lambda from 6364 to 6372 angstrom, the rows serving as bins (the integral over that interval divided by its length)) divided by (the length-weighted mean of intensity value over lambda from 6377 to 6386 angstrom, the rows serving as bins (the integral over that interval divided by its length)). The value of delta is 1.03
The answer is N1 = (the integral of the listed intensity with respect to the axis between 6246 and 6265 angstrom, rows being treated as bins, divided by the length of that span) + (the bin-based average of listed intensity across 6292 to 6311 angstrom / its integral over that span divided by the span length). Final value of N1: 413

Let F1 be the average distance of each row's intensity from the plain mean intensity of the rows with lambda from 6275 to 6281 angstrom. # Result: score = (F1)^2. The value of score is 258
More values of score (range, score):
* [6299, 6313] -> 174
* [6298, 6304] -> 125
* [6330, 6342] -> 97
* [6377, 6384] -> 9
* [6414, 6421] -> 90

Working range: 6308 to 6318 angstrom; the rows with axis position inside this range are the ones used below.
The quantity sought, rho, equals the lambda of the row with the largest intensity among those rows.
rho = 6313.28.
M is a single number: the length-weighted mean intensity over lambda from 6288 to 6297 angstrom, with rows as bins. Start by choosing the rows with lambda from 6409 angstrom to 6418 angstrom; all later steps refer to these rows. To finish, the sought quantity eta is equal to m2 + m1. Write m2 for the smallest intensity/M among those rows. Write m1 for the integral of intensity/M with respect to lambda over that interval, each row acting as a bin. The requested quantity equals 6.6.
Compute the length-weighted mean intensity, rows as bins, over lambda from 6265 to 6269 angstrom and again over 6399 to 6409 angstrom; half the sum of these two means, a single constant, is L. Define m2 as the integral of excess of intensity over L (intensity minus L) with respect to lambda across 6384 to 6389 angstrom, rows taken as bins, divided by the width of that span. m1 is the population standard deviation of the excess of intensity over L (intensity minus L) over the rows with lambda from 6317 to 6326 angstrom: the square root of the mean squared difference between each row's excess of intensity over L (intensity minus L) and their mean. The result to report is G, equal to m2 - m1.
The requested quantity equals 1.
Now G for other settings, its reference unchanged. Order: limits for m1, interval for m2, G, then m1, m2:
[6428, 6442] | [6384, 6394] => 16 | 17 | 32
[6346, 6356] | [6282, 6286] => -6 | 14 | 7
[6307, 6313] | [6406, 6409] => 4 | 8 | 13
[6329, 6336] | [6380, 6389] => 7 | 10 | 17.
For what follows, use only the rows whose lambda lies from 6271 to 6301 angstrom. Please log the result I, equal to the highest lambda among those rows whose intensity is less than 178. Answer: 6271.27 angstrom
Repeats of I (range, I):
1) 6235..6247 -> 6242.45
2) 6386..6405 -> 6399.64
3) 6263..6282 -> 6271.27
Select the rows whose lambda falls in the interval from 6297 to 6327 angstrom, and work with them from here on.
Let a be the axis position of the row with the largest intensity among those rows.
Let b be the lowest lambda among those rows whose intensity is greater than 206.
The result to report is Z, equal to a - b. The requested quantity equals 24.7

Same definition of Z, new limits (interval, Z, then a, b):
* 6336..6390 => 51.3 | 6389.33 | 6338.04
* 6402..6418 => 0.0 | 6402.58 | 6402.58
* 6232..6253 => 0.0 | 6245.33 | 6245.33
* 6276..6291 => 11.6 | 6290.07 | 6278.49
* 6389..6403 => 0.0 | 6389.33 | 6389.33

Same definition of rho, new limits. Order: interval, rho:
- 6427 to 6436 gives 6435.10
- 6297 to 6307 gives 6303.12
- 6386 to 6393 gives 6389.33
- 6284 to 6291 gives 6290.07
